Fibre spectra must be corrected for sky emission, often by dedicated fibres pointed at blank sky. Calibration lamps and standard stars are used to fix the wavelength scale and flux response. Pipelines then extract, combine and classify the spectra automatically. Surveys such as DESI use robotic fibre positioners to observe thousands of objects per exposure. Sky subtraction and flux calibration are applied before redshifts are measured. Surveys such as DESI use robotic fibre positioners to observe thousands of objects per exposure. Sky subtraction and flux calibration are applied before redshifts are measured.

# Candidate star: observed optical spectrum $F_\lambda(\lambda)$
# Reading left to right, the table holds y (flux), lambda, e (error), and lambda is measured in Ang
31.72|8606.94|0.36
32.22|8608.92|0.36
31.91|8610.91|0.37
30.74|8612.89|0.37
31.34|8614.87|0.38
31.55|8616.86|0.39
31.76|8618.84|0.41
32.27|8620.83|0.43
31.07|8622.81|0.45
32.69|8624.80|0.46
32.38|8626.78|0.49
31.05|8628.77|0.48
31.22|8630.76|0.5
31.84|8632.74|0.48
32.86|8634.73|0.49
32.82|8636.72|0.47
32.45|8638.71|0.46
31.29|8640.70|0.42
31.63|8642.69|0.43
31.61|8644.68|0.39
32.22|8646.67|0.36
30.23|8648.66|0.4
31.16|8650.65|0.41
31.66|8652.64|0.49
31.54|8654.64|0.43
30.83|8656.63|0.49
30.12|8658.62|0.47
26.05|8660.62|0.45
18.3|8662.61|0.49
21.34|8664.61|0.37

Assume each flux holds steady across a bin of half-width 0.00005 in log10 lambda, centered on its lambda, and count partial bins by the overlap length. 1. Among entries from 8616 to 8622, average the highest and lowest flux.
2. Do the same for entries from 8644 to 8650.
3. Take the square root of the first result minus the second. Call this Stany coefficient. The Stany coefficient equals 0.8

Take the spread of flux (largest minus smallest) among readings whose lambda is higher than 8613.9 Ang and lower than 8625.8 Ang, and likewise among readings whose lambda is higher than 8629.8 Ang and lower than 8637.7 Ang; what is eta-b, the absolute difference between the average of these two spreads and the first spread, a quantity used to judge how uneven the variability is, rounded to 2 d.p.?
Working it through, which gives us 0.01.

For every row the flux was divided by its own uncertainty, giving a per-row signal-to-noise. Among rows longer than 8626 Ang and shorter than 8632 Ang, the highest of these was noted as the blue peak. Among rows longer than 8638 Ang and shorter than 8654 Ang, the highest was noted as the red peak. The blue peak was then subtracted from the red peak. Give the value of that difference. 23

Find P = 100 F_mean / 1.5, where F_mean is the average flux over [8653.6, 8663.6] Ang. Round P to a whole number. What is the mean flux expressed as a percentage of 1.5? 1825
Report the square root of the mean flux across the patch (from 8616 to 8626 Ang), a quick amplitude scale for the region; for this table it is 5.65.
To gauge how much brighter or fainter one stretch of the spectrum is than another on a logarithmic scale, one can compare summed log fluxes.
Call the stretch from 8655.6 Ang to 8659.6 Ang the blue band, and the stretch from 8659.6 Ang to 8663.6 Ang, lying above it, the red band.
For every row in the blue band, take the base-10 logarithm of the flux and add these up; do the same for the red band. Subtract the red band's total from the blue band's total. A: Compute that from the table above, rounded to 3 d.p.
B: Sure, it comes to 0.290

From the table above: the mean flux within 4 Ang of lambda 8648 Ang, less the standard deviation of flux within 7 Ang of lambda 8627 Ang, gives 30.7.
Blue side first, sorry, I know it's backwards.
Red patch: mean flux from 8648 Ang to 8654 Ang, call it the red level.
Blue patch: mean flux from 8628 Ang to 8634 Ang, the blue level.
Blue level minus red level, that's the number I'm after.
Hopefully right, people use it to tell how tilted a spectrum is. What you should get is 0.4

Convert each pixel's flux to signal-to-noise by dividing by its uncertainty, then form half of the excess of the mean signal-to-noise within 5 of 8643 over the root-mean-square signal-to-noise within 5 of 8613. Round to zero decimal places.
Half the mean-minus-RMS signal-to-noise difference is -3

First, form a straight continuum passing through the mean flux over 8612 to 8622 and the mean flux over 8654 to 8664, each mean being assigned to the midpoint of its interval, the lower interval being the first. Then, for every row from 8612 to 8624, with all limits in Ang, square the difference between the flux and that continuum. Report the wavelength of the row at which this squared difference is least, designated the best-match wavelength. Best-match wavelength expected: 8616.86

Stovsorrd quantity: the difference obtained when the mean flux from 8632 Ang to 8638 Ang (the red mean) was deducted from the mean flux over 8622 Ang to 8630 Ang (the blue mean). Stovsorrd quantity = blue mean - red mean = -0.7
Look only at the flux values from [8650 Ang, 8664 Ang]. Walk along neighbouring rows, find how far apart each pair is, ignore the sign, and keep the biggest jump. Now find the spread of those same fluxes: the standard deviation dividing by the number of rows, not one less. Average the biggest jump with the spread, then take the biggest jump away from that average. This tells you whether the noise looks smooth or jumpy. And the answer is -1.6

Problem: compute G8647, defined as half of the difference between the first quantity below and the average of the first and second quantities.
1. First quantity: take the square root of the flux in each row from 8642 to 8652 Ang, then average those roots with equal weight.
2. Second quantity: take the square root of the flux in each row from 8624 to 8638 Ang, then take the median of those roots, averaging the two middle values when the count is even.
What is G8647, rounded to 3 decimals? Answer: -0.022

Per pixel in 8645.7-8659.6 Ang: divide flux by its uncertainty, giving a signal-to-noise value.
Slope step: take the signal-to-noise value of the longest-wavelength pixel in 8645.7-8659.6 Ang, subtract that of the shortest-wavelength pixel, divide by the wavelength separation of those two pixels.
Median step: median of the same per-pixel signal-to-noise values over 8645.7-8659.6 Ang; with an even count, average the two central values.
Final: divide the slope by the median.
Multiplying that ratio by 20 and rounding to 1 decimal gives -0.6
